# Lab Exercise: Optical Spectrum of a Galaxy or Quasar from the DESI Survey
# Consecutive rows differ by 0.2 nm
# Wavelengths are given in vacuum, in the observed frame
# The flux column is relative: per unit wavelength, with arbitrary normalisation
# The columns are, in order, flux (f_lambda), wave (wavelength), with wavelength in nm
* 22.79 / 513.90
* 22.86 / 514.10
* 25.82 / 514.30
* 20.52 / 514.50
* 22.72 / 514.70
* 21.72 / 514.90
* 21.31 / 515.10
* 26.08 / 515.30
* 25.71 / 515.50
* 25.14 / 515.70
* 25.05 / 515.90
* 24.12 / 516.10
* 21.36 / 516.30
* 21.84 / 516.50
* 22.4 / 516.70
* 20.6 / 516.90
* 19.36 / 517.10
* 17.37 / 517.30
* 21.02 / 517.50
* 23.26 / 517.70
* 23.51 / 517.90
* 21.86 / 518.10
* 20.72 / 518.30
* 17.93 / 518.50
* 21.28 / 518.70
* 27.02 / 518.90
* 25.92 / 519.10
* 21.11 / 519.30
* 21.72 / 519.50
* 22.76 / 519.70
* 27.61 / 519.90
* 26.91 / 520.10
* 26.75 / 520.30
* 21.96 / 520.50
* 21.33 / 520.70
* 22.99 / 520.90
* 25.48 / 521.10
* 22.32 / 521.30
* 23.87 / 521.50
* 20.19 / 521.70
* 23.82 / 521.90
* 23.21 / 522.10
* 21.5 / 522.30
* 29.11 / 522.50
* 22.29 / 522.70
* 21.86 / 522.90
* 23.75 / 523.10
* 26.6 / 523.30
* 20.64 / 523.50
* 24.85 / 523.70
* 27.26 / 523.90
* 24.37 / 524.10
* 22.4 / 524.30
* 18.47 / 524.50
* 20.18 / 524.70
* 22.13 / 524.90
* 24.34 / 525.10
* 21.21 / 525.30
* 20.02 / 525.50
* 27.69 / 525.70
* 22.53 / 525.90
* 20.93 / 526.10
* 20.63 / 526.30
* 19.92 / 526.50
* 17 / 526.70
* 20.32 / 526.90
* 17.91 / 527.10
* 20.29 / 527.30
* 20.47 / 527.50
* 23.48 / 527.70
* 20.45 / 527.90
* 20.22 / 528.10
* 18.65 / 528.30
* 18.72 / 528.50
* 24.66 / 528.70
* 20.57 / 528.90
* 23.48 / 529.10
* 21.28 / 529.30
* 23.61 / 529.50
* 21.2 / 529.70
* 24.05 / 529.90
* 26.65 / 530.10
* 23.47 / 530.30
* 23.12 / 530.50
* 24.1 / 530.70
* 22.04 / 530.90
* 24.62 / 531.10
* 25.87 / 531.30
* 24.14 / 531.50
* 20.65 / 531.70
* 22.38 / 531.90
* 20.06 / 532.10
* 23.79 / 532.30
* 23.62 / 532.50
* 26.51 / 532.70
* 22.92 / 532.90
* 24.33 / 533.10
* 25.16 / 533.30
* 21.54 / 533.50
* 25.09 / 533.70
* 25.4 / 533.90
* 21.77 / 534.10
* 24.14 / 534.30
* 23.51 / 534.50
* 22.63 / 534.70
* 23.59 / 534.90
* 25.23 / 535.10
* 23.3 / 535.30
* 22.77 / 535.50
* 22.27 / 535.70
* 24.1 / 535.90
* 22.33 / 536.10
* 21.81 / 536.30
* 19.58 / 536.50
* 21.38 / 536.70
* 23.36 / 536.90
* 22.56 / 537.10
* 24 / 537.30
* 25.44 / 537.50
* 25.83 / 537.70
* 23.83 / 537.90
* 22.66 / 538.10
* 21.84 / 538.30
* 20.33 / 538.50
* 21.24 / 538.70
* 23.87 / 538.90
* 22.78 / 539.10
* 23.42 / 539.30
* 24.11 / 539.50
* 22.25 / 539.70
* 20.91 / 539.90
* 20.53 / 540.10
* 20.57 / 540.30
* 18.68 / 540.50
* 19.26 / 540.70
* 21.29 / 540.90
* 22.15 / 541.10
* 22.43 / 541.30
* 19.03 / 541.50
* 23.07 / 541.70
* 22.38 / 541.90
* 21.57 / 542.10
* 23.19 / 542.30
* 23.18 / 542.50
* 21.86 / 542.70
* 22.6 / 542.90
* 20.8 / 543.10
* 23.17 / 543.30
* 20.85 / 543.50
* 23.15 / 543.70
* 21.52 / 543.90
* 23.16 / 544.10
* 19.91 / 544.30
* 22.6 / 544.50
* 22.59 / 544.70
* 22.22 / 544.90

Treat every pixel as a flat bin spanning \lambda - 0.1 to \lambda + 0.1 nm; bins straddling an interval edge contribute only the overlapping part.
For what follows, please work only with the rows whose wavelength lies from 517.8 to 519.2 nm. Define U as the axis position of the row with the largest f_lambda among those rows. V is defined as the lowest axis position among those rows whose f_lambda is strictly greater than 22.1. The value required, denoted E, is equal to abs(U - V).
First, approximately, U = 518.90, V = 517.90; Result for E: 1.00 nm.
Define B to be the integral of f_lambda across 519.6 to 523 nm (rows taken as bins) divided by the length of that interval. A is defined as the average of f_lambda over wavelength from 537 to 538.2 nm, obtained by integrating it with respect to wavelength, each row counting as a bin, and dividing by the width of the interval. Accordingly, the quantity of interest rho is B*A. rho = 572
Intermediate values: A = 24.1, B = 23.8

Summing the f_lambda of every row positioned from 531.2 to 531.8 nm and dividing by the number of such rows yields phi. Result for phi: 23.6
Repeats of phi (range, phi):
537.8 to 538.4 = 22.8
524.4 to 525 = 20.3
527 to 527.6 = 19.6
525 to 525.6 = 21.9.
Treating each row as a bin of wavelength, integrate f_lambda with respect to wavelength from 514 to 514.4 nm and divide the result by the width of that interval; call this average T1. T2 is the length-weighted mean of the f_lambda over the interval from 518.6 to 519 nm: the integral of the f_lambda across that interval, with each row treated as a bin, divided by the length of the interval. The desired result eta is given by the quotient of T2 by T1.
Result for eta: 0.99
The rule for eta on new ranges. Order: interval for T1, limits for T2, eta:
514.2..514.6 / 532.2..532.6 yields 1.02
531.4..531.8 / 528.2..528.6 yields 0.83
